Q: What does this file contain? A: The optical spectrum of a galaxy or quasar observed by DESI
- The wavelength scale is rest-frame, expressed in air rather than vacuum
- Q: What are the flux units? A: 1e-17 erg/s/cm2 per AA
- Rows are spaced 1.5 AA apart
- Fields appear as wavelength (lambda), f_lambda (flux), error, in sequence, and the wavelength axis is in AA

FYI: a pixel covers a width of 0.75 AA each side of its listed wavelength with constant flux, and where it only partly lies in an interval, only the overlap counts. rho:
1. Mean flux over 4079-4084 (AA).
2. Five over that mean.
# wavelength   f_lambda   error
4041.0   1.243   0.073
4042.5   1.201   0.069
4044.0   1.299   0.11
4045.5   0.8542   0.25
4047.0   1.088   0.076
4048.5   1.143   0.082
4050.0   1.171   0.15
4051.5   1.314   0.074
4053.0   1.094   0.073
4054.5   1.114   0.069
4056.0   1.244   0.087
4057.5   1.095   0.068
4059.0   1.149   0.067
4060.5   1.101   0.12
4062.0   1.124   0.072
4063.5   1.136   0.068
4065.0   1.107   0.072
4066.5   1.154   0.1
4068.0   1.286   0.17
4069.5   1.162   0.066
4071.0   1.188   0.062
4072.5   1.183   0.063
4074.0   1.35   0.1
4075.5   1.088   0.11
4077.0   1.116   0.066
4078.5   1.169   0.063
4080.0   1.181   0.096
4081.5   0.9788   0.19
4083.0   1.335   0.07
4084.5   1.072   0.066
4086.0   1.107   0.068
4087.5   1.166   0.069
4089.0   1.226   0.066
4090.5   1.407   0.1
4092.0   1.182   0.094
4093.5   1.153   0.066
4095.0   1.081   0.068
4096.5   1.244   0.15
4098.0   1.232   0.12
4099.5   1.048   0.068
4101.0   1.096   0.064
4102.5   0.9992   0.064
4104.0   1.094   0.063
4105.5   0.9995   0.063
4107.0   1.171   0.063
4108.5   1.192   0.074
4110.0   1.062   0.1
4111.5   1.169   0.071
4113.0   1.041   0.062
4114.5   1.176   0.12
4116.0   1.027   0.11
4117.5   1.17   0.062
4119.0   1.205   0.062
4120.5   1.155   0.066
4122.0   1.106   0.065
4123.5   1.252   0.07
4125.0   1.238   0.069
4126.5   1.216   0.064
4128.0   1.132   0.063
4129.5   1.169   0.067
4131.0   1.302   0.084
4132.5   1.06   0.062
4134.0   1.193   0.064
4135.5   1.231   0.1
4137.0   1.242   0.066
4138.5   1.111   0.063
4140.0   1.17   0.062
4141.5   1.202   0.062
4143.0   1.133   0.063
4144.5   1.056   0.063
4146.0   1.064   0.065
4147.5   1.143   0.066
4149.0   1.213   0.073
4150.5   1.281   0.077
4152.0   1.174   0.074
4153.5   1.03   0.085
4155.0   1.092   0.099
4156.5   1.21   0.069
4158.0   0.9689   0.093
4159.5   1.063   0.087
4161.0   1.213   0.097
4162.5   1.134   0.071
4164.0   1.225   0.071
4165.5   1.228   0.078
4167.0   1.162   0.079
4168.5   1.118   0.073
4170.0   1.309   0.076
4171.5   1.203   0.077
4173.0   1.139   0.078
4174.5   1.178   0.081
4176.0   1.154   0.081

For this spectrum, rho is 4.3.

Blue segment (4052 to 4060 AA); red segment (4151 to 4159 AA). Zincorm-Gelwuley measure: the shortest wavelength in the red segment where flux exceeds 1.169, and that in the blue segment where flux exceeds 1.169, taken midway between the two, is 4104.0 AA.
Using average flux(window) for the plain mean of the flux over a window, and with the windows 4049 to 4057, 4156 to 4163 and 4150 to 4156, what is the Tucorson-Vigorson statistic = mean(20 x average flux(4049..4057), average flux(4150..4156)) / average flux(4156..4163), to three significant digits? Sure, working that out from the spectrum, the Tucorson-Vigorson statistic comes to 11.1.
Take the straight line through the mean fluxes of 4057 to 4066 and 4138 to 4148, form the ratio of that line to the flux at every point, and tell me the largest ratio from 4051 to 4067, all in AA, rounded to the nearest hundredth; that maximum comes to 1.02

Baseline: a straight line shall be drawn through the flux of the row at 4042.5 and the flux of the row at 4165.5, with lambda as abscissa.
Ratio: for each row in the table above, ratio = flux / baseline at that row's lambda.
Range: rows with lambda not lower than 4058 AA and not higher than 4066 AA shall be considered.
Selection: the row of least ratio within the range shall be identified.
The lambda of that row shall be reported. 4060.5 AA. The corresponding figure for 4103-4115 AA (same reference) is 4105.5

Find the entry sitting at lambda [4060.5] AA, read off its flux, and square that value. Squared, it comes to 1.21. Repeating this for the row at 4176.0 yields 1.33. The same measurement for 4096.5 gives 1.55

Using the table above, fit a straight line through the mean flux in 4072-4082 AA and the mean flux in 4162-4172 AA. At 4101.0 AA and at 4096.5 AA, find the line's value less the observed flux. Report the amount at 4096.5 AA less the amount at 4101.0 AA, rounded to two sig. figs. -0.15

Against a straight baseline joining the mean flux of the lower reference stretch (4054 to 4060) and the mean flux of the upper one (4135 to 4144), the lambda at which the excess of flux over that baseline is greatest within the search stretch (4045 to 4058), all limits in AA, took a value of 4051.5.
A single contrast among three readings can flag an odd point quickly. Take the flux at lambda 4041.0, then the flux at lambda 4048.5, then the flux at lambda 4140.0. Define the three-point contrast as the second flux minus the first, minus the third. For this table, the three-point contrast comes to -1.27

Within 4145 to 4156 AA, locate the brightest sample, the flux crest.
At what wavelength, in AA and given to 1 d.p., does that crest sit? 4150.5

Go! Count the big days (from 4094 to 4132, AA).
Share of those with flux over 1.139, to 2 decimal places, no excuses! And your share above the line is 0.56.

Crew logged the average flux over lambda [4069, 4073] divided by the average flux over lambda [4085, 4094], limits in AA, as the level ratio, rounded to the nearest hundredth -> 0.98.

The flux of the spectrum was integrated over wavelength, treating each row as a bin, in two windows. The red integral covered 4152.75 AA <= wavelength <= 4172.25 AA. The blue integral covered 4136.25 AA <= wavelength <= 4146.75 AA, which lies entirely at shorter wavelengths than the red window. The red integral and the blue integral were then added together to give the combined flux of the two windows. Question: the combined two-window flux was 34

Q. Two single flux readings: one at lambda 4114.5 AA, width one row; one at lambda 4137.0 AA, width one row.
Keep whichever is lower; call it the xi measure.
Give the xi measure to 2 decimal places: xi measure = 1.18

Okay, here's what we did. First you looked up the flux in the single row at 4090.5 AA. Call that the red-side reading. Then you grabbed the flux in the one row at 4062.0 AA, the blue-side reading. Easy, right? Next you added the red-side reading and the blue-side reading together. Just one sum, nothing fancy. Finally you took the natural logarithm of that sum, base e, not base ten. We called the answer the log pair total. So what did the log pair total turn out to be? 0.93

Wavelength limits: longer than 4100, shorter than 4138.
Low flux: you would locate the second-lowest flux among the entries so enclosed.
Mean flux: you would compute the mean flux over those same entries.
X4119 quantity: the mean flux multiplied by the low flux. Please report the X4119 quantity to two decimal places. 1.15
